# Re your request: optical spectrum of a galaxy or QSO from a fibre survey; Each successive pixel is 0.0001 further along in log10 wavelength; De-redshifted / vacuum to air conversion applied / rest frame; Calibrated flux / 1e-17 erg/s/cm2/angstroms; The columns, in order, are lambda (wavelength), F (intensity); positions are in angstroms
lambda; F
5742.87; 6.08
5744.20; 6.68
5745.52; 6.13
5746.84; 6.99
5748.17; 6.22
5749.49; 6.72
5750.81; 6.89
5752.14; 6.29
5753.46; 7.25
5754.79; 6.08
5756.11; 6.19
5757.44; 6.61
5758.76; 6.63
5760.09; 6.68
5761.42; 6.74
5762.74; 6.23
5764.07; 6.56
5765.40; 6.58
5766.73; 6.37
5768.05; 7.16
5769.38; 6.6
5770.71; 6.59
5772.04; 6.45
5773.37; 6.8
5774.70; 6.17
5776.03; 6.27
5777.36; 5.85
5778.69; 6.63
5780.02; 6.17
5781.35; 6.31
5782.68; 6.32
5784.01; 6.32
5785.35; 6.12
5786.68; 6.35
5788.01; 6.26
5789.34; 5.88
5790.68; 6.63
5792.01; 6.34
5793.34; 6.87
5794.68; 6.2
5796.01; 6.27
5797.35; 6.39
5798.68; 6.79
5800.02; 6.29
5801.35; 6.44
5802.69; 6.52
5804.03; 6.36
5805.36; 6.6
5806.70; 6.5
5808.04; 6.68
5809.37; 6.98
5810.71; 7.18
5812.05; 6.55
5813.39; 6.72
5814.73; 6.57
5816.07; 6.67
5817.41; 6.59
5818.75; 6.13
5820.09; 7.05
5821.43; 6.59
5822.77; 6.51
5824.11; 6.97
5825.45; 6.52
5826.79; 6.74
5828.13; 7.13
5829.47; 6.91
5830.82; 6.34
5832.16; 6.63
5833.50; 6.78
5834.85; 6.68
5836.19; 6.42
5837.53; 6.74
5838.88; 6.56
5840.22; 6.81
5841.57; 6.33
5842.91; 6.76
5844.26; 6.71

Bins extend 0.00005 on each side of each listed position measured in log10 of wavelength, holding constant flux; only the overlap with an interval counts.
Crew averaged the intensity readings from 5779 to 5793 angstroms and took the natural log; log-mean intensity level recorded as 1.84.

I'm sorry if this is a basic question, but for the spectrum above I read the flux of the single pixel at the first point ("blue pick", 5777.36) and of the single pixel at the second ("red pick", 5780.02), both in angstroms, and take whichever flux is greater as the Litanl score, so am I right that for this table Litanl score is 6.17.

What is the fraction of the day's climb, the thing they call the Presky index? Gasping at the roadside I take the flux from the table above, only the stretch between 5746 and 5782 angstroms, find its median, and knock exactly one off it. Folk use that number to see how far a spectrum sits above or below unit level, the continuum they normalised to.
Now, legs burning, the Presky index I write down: 5.58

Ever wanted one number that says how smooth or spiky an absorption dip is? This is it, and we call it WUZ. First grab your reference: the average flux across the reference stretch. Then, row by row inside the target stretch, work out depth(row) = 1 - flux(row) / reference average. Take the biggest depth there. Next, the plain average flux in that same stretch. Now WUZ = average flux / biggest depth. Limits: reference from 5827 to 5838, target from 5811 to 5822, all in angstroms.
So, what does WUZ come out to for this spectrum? 77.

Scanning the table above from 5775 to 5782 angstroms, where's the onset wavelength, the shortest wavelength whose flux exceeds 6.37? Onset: 5778.69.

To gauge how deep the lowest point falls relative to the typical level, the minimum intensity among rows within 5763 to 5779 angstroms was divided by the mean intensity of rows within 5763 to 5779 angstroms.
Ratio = 0.90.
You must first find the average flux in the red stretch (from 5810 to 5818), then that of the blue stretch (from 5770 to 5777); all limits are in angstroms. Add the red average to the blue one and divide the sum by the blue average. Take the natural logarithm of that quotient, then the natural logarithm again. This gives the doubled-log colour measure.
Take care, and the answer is -0.34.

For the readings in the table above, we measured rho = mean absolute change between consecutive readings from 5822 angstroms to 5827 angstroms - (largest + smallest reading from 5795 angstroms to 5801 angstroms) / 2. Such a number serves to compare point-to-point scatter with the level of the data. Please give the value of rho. -6.15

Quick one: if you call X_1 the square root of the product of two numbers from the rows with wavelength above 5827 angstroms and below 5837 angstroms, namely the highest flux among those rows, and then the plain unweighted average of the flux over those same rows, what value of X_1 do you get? 6.9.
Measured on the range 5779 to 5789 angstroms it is 6.3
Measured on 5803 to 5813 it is 6.9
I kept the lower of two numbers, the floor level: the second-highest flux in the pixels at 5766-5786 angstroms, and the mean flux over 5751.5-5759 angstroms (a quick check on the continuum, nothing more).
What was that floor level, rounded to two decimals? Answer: 6.51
